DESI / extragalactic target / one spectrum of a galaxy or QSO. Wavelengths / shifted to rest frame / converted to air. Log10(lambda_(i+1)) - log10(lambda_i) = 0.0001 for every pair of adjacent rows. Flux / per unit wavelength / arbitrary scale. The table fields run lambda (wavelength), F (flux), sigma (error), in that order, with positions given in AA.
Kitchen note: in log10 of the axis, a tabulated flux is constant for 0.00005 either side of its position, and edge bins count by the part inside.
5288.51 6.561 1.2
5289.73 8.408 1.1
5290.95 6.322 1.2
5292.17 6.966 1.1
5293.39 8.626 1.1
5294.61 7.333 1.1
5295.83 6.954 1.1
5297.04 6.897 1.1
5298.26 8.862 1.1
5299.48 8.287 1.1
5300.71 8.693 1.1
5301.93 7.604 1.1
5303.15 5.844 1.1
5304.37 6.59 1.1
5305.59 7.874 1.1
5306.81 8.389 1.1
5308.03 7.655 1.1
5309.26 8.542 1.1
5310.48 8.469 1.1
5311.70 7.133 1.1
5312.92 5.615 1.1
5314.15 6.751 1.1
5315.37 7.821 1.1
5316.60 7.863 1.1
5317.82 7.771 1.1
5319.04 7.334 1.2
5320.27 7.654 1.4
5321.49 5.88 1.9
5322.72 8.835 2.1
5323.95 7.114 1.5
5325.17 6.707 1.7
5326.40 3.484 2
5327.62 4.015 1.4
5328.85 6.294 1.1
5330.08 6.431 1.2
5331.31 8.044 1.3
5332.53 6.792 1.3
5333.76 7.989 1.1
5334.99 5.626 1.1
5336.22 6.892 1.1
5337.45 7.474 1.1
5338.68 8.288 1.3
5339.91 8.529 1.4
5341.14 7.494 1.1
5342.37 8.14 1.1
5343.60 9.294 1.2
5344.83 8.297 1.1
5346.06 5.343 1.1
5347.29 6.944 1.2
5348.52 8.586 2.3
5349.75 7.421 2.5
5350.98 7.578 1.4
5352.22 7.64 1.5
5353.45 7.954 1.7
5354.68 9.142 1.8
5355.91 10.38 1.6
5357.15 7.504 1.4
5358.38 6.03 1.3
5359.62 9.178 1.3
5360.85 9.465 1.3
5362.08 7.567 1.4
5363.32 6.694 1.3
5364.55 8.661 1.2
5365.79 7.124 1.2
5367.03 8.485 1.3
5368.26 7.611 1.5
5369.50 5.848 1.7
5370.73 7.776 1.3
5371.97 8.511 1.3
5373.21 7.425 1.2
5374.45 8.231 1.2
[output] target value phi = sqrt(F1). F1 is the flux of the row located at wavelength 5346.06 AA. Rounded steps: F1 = 5.343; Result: 2.31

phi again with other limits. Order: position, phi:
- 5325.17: 2.59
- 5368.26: 2.76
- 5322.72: 2.97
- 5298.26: 2.98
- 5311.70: 2.67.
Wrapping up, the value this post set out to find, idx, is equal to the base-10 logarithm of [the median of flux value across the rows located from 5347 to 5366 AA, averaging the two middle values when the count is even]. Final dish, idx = 0.881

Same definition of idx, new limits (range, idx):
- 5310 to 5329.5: 0.853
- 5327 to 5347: 0.874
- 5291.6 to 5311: 0.890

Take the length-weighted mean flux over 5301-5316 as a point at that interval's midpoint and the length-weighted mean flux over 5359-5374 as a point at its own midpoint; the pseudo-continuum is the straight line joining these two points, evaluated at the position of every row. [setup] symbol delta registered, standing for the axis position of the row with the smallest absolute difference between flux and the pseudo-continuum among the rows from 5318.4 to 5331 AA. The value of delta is 5319.04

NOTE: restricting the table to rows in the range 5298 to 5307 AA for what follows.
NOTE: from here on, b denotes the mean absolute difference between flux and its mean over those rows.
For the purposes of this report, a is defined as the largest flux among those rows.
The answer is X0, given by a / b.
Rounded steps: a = 8.862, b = 0.82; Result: 10.9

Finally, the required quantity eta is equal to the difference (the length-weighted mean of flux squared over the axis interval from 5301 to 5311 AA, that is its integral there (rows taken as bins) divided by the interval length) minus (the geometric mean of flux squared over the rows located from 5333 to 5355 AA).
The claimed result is 1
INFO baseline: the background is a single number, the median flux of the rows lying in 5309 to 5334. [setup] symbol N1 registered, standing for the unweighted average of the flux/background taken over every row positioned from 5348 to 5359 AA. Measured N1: 1.13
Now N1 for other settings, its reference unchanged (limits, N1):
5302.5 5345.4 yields 1.01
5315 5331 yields 0.94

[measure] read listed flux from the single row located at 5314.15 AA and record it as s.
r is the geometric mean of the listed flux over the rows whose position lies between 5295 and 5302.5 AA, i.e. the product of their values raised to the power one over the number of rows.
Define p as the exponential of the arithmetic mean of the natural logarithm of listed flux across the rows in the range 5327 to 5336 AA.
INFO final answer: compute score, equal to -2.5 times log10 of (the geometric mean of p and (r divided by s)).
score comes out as -1.08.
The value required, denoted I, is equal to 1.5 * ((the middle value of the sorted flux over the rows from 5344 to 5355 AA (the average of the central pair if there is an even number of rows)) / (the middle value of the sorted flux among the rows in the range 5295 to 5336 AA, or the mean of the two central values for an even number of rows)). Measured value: 1.56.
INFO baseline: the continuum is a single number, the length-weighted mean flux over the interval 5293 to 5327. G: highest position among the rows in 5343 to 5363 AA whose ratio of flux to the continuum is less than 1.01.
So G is 5358.38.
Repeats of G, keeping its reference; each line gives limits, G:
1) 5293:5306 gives 5304.37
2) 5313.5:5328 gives 5327.62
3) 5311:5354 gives 5349.75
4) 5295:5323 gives 5321.49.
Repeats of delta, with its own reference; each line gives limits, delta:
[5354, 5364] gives 5362.08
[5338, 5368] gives 5352.22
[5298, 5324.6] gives 5319.04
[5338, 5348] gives 5341.14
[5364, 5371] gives 5370.73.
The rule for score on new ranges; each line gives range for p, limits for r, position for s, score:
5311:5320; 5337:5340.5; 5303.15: -1.24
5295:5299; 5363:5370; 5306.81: -1.02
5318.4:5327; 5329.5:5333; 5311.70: -1.01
